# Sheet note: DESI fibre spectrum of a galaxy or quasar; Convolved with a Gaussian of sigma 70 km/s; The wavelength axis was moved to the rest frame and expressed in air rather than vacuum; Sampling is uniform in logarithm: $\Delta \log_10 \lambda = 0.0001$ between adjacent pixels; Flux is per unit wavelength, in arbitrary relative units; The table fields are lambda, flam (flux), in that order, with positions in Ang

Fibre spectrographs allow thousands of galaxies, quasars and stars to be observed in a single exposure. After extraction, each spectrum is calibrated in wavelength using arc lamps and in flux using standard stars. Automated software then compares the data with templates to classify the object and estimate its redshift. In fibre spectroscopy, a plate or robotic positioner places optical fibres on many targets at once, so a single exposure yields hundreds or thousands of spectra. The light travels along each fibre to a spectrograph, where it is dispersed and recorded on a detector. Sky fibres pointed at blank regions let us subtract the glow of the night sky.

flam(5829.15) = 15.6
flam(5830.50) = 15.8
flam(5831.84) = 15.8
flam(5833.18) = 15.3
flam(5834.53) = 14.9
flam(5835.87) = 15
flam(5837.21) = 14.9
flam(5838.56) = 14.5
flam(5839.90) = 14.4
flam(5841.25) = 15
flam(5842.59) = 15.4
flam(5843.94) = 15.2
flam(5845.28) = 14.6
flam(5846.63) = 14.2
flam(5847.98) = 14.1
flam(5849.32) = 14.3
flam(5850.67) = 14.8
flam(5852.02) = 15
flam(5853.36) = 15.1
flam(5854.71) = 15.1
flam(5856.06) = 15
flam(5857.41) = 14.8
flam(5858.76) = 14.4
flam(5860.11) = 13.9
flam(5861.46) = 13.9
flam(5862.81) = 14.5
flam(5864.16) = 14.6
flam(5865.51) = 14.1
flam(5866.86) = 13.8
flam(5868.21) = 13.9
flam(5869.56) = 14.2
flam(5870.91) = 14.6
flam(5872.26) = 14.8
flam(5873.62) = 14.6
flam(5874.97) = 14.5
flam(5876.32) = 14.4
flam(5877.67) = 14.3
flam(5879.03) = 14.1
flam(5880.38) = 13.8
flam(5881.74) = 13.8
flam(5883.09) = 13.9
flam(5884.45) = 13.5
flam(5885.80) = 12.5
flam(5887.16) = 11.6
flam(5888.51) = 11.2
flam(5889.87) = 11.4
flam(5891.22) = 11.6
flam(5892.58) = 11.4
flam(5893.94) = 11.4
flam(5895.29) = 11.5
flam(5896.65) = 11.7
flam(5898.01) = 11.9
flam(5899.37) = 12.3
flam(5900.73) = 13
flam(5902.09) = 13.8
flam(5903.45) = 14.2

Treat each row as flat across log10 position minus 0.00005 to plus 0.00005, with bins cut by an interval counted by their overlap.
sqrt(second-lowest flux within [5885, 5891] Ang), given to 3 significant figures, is 3.38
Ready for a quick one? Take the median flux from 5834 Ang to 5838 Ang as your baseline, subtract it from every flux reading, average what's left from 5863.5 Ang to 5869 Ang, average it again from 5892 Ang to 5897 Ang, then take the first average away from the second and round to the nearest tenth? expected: -2.6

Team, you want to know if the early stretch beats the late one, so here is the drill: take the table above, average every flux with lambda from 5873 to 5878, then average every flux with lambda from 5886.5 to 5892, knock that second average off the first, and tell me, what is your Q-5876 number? 3.0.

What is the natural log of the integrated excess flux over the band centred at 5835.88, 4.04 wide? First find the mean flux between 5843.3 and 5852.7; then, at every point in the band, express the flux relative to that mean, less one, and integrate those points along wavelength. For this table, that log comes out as -2.4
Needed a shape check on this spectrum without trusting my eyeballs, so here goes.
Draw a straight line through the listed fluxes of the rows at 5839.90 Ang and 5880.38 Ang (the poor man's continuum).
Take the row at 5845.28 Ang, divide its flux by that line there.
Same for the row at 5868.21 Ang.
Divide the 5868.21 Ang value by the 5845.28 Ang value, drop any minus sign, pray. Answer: 0.98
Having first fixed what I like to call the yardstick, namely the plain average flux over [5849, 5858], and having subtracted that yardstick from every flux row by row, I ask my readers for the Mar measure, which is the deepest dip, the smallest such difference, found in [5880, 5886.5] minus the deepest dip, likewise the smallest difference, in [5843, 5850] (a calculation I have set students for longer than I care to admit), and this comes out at -1.6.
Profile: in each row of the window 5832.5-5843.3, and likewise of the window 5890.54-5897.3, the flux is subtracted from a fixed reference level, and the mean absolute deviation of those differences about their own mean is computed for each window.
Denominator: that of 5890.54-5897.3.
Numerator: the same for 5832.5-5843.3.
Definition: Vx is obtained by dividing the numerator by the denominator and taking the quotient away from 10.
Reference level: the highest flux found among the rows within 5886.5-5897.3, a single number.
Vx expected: 7.6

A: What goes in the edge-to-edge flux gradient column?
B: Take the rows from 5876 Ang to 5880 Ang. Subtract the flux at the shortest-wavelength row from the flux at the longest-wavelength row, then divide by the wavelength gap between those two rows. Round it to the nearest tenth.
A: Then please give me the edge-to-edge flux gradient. -0.1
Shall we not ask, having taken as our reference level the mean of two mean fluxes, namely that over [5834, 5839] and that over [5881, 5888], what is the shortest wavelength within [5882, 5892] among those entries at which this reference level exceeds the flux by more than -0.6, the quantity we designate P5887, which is 5883.09 Ang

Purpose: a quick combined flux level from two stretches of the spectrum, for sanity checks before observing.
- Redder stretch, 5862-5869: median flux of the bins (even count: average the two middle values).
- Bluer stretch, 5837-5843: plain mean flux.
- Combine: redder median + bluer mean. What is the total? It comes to 28.9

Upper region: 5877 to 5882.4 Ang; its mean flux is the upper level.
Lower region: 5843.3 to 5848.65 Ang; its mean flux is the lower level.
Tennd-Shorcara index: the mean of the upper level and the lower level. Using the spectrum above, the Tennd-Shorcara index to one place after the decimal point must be 14.3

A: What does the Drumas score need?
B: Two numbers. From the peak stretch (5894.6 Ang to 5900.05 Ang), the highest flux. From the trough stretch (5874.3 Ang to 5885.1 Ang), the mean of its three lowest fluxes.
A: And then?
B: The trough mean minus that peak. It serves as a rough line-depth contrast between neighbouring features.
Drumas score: 1.4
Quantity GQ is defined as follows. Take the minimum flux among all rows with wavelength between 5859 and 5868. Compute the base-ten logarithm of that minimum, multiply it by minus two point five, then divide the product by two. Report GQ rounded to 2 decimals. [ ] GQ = -1.42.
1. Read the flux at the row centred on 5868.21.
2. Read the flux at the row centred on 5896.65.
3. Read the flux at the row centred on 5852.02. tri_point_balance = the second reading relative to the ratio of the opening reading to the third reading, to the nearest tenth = 12.6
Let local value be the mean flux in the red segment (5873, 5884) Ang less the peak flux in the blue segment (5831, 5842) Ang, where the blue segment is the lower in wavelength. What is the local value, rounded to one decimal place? -1.6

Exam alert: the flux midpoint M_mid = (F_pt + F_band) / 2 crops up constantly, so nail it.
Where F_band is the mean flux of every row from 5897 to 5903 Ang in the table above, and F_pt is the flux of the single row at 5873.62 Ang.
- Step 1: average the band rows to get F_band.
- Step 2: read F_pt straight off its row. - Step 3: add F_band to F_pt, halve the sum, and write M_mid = 13.7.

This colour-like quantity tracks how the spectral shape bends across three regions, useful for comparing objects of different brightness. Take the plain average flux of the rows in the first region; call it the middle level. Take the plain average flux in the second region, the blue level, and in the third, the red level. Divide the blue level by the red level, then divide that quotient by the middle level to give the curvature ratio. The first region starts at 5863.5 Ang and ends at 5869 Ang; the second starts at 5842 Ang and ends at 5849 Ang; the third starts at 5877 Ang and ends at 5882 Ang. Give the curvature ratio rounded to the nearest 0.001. 0.074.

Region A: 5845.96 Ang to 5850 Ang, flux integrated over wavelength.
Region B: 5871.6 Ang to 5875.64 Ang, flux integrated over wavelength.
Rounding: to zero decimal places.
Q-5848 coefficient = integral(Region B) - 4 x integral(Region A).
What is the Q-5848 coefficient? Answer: -170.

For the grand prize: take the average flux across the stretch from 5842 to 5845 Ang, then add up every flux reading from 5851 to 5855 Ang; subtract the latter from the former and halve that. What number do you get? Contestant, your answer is -15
